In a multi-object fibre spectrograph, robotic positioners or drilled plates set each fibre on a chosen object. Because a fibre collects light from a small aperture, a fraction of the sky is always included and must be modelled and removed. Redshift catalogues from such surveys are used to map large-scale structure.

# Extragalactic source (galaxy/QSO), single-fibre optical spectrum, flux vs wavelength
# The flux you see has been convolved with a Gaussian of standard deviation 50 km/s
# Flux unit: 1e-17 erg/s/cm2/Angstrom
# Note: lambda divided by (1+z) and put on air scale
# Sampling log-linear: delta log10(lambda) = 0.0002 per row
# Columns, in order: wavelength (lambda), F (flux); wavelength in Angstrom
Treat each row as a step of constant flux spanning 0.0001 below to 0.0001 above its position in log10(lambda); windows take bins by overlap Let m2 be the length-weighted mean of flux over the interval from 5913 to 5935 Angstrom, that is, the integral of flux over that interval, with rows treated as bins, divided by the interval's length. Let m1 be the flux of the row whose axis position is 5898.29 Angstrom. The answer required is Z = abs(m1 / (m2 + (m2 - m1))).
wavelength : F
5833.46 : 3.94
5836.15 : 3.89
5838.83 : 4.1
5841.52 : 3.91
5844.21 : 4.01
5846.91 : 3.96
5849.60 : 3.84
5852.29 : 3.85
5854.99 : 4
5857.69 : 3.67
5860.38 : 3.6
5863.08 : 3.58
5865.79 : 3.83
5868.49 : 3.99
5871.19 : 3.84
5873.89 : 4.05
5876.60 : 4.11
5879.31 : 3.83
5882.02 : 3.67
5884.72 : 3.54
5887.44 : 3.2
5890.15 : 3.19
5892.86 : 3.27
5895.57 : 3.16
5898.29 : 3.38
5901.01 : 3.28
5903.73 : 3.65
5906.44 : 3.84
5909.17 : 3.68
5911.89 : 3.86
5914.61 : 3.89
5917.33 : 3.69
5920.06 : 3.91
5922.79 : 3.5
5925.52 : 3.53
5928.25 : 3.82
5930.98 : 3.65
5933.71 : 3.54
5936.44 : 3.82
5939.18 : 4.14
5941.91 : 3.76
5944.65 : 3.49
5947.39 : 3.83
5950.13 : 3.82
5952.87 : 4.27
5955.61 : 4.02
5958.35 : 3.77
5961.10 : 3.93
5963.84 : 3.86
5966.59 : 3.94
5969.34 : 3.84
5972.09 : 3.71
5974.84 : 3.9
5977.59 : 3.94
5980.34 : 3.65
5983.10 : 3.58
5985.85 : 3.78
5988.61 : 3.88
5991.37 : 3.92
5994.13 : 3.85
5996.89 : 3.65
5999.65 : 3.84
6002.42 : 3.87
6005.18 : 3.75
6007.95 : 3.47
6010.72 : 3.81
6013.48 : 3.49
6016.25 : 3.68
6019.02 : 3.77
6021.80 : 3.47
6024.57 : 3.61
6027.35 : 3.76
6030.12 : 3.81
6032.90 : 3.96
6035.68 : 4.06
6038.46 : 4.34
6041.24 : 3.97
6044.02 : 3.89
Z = 0.84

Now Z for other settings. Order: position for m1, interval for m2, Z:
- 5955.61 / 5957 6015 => 1.13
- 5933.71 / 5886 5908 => 1.10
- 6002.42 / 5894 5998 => 1.06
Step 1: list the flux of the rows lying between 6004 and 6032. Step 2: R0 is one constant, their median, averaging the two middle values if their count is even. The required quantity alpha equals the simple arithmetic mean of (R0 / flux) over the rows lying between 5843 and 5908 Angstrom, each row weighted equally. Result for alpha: 1.02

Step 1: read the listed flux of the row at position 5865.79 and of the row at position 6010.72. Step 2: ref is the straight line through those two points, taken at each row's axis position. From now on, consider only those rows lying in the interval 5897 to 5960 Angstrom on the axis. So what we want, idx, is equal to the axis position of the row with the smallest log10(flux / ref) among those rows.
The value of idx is 5901.01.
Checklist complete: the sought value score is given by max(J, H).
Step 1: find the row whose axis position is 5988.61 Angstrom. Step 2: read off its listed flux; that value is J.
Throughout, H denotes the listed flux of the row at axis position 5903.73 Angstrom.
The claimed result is 3.88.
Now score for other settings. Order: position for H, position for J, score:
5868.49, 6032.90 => 3.99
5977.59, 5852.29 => 3.94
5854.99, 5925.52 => 4.00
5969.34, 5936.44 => 3.84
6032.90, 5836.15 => 3.96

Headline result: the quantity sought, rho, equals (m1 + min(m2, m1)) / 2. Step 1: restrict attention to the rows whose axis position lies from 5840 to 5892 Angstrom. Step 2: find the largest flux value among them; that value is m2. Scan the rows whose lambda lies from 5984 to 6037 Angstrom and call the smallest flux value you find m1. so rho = 3.47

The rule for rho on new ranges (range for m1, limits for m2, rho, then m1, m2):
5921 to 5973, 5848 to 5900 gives 3.49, 3.49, 4.11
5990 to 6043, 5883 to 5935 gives 3.47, 3.47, 3.91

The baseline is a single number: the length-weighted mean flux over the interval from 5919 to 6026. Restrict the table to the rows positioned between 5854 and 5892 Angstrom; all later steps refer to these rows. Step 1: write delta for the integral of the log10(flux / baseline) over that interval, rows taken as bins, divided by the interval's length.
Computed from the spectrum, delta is -0.008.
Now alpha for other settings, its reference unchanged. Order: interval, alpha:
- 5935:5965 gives 0.96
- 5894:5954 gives 1.01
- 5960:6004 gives 0.97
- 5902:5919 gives 0.99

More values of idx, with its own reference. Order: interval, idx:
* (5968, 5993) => 5983.10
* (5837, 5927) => 5895.57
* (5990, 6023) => 6007.95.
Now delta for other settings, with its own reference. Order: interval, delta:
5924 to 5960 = 0.003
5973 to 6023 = -0.004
